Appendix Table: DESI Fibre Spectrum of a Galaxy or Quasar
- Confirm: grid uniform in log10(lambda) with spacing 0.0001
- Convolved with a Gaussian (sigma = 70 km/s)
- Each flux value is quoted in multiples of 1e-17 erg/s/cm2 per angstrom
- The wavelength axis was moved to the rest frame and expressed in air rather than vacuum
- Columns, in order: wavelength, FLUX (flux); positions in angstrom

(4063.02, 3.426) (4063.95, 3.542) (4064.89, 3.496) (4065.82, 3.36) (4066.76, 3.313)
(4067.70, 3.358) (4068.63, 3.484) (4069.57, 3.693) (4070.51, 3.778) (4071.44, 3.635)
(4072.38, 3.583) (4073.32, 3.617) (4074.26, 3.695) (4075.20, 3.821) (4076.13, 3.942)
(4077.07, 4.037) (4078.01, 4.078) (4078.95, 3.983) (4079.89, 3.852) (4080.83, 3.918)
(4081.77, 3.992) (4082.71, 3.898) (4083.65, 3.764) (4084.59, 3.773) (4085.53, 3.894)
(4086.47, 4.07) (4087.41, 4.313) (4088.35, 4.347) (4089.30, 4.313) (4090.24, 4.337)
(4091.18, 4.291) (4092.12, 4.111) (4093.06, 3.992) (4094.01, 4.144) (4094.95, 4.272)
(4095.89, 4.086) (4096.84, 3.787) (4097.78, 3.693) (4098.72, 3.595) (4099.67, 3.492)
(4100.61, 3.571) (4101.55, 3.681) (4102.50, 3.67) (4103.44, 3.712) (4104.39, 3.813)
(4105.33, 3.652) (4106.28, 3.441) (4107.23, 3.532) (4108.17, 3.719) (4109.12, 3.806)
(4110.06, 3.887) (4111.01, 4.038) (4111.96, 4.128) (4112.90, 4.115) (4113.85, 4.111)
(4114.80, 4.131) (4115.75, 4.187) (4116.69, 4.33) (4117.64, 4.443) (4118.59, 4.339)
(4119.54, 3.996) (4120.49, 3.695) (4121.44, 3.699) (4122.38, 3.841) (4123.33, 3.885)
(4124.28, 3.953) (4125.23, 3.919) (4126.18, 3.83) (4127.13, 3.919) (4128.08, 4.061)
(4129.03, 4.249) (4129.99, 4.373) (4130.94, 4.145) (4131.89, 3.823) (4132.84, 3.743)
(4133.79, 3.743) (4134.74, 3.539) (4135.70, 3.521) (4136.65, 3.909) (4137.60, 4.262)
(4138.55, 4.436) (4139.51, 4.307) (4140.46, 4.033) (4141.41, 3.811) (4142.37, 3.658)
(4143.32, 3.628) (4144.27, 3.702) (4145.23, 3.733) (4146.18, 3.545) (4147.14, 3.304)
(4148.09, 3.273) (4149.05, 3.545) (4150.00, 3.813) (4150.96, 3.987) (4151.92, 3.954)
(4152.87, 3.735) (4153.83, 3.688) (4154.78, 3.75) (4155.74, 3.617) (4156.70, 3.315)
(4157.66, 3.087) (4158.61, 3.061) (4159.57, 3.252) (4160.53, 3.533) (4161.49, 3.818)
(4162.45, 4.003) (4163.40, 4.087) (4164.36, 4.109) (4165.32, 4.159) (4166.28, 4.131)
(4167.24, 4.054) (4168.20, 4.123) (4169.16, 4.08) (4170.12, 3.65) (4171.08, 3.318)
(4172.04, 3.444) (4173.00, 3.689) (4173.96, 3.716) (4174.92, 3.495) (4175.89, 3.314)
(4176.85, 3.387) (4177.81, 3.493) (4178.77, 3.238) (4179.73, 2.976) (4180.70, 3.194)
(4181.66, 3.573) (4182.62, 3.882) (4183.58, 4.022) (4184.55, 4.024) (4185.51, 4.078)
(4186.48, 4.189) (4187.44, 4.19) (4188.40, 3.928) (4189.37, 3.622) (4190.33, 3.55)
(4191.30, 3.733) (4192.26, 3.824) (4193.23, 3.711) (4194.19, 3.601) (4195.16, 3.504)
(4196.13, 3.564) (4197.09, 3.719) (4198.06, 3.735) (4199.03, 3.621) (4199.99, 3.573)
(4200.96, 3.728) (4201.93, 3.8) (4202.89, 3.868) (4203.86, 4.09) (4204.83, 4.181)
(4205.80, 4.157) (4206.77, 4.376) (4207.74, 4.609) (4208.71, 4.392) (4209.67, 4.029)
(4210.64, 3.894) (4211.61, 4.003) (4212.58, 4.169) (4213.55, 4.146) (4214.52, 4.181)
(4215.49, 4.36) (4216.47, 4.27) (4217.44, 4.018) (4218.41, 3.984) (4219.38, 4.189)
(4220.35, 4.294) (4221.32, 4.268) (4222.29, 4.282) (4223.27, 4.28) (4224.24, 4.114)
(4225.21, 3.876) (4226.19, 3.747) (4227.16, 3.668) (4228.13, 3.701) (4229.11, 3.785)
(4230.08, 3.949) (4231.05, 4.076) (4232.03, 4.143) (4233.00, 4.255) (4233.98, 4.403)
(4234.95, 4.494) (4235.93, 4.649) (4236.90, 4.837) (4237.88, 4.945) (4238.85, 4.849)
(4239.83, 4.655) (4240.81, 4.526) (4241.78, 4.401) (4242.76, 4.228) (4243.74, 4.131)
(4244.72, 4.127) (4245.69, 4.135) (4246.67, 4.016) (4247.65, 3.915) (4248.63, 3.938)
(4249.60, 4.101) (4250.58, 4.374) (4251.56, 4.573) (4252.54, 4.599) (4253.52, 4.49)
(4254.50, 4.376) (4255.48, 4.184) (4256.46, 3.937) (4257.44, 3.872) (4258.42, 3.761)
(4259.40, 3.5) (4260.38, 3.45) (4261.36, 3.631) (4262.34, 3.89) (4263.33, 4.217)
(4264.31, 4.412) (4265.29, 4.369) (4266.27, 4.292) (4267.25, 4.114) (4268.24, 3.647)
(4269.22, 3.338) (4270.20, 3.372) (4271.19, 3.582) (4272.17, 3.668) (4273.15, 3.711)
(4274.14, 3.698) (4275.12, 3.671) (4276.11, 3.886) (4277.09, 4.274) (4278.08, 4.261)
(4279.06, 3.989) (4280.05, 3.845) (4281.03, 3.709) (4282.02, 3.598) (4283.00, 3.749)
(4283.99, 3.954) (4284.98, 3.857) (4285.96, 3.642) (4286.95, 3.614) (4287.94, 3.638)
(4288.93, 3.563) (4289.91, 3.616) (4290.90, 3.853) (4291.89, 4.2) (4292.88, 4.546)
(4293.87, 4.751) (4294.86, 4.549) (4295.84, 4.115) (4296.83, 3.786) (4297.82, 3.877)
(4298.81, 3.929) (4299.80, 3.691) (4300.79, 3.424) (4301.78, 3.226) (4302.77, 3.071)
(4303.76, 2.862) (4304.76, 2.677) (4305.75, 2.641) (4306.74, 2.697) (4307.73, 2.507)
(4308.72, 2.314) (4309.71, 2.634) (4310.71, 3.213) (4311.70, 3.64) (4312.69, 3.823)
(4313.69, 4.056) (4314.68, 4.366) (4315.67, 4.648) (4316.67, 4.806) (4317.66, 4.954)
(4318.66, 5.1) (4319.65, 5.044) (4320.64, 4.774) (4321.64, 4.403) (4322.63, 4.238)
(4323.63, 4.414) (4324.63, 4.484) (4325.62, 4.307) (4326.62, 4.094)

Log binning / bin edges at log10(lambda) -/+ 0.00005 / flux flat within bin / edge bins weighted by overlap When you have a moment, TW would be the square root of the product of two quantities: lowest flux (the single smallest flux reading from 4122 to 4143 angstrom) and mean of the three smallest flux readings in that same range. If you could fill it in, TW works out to 3.55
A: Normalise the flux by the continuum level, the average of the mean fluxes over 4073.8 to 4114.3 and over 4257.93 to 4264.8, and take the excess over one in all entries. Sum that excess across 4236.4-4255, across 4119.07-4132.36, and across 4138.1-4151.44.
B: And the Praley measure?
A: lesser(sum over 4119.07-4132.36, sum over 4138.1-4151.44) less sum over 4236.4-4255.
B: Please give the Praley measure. -2.9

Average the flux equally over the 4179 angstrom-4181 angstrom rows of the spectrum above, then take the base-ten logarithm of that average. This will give 0.49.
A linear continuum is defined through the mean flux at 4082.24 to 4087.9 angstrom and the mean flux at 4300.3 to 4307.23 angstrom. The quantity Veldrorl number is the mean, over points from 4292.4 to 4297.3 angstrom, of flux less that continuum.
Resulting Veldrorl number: 1.4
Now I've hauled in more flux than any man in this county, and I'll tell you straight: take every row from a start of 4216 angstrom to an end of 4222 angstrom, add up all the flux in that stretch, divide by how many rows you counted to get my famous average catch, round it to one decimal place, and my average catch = 4.2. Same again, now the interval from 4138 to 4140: 4.4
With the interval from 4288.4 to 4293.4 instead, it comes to 4.0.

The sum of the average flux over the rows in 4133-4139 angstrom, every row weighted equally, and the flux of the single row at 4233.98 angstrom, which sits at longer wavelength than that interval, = 8.30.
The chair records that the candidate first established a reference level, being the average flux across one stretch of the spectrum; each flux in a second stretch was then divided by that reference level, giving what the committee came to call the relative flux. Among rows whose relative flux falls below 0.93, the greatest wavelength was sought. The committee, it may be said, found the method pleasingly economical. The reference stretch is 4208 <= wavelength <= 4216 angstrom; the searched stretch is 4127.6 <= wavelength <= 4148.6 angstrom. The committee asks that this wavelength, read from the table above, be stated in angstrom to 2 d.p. 4148.09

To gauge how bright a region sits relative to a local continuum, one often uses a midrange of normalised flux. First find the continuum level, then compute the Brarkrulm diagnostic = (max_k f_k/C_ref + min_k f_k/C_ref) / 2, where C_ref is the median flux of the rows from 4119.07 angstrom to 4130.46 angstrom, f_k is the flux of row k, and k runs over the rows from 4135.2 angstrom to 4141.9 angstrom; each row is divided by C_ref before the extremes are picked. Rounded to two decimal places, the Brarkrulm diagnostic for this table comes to 1.02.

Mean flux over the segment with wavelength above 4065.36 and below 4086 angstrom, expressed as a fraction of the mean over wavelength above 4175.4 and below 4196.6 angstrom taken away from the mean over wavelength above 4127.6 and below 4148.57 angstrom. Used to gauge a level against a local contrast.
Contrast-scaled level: 20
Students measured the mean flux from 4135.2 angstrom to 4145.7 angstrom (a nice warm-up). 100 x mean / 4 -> 98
